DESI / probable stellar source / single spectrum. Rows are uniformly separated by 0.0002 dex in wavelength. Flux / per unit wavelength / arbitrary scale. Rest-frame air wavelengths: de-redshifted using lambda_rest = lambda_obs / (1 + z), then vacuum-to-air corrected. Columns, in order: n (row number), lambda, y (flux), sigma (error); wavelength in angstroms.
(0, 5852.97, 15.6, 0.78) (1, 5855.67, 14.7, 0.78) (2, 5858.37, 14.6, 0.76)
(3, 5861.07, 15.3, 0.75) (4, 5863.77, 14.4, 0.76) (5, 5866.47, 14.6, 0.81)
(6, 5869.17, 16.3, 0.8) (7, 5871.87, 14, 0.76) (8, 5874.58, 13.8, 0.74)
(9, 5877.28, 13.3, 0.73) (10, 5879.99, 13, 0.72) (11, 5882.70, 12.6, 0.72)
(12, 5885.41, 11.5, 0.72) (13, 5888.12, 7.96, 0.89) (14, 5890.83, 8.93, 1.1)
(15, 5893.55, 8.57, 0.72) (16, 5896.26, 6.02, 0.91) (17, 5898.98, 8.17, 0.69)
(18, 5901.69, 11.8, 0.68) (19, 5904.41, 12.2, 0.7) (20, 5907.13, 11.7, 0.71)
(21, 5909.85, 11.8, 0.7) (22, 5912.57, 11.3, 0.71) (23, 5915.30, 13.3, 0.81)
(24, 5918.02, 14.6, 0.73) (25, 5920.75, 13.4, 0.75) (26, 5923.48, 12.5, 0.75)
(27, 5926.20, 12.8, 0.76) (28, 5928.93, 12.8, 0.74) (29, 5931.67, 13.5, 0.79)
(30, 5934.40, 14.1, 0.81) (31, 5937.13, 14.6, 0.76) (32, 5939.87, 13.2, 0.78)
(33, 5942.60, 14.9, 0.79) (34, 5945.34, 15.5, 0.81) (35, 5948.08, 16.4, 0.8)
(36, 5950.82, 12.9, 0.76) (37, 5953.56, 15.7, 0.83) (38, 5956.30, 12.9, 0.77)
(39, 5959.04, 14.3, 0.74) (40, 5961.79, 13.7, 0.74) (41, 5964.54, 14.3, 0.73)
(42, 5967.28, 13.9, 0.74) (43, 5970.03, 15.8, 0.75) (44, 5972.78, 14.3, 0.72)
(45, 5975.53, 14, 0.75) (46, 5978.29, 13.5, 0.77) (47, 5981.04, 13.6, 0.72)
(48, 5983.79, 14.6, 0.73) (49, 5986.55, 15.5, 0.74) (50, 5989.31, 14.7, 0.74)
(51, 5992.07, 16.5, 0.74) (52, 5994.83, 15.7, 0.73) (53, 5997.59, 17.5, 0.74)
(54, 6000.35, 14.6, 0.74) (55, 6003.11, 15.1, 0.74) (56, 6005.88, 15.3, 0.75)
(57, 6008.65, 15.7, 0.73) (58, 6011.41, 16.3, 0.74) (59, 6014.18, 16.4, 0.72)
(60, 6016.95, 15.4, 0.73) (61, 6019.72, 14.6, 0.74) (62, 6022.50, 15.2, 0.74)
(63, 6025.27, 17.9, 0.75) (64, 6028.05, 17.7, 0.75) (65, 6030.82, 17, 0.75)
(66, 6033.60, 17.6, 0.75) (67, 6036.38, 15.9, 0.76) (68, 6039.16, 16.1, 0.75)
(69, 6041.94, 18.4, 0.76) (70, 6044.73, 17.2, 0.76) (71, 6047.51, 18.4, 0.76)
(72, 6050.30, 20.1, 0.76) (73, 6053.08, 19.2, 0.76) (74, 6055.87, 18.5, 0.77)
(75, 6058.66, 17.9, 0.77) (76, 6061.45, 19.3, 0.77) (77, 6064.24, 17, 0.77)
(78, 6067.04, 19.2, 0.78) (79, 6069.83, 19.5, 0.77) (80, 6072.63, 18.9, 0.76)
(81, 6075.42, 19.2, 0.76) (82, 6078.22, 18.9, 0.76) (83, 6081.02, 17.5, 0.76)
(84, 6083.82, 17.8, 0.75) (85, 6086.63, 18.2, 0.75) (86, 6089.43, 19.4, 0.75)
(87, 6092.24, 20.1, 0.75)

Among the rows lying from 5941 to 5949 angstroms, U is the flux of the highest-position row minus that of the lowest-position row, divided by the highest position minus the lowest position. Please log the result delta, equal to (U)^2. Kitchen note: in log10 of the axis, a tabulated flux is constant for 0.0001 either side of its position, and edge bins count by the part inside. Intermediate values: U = 0.27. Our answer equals 0.075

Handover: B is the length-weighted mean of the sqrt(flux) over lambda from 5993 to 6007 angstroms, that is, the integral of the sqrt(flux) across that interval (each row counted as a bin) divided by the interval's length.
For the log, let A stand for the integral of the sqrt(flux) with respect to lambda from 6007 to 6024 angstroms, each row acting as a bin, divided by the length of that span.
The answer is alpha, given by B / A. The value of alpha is 1.00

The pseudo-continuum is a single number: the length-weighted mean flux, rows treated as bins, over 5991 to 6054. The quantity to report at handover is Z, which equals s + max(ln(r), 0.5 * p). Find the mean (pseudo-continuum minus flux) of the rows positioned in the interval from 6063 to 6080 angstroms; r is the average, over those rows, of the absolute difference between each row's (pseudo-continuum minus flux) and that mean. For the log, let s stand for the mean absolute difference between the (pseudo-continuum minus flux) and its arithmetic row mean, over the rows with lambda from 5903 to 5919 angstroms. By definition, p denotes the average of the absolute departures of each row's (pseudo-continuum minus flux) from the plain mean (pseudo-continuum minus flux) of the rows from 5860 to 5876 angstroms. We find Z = 1.3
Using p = 0.71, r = 0.59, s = 0.98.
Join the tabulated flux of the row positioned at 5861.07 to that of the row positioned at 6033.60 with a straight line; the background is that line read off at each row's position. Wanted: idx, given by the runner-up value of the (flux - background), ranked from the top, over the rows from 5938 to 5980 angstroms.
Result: -0.8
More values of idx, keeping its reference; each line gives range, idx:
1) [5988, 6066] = 1.3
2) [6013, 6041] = 0.2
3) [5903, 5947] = -1.5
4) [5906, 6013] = -0.1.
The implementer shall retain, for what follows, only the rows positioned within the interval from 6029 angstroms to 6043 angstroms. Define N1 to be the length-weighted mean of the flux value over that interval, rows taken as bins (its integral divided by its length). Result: 17.0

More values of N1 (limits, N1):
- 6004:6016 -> 15.9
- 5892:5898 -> 7.4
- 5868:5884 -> 13.8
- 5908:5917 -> 12.2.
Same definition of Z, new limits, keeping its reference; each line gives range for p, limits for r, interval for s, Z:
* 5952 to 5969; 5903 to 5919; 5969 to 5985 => 0.9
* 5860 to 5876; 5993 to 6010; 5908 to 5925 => 1.3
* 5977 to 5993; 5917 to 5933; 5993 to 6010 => 1.1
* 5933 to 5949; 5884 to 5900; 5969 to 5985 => 1.0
